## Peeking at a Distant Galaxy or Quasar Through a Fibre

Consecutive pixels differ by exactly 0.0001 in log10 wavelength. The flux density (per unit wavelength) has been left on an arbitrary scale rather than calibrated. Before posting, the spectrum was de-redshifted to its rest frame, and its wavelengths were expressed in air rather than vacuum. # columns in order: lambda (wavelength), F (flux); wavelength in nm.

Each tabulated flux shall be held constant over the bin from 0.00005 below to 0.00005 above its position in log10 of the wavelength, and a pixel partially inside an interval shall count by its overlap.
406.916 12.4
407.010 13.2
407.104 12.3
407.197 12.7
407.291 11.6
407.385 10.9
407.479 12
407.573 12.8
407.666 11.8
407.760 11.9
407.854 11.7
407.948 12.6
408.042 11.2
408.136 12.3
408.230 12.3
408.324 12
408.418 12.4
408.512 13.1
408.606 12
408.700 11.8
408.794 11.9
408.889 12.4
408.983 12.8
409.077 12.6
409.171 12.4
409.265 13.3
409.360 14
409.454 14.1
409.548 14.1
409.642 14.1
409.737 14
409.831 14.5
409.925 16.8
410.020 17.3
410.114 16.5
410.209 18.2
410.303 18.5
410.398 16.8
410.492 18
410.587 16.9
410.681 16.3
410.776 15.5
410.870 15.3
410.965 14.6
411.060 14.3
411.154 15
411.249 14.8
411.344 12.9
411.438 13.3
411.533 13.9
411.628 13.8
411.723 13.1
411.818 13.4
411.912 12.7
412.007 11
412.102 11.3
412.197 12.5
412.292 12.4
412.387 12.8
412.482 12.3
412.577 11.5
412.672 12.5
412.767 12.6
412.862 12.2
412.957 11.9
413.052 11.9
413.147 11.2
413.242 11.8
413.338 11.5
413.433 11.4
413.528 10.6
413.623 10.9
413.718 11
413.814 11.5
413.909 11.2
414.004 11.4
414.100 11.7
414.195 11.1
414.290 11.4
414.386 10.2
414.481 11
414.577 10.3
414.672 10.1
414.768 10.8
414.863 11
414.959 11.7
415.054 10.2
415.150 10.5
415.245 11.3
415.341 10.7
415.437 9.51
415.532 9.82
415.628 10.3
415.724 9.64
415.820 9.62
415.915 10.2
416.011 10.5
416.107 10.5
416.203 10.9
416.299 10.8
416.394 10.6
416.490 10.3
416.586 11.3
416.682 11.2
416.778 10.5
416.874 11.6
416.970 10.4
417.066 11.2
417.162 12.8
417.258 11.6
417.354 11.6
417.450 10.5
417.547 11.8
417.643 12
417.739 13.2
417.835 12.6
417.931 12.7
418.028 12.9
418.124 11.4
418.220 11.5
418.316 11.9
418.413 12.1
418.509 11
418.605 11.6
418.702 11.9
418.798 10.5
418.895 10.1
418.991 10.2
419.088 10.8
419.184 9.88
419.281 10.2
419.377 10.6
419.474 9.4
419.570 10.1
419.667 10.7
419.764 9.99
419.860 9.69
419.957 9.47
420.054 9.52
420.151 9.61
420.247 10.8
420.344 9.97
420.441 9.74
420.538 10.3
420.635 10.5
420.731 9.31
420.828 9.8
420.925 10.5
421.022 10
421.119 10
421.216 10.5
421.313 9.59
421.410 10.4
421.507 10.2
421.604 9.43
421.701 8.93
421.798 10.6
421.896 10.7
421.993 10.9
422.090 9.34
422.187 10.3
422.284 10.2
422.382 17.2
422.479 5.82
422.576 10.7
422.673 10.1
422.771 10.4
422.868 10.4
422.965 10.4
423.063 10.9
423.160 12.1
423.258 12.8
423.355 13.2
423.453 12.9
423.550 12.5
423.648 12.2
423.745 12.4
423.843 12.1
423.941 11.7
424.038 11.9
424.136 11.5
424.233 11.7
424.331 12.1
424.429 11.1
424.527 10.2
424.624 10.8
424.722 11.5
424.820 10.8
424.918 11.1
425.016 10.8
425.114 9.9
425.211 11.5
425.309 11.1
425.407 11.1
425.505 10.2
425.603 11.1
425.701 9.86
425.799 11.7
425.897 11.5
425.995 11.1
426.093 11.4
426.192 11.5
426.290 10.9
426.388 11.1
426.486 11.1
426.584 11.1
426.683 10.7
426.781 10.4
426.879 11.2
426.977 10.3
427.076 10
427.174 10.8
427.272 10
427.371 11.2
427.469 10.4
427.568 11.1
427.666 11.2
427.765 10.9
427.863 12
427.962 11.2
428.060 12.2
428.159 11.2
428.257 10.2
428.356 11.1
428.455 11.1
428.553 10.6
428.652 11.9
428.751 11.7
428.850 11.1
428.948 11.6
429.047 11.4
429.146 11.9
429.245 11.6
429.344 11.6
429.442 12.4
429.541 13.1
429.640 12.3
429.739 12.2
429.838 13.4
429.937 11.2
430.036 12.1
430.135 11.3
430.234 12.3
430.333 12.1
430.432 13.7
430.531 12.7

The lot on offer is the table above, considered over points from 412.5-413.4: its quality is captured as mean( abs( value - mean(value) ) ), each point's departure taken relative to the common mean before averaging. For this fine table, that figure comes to 0.36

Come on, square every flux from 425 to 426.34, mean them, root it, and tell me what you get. 11.0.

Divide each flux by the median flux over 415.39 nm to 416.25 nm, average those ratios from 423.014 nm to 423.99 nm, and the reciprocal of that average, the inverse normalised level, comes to 0.83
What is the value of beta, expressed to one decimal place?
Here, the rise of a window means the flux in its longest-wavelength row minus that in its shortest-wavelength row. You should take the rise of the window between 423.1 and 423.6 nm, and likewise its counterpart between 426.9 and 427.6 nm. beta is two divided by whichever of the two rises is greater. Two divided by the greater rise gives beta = 2.5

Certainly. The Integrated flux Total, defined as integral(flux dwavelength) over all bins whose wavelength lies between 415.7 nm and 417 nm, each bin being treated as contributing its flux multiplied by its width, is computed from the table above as 14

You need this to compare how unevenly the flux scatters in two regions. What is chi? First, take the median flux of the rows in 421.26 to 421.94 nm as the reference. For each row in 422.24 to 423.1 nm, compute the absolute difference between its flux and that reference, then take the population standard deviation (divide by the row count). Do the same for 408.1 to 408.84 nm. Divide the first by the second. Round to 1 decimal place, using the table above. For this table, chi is 6.1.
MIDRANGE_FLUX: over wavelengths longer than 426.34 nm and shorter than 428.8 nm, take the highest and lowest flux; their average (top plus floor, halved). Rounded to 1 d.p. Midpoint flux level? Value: 11.1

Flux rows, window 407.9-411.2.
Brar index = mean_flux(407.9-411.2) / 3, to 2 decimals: 4.76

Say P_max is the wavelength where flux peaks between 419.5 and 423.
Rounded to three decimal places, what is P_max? 422.382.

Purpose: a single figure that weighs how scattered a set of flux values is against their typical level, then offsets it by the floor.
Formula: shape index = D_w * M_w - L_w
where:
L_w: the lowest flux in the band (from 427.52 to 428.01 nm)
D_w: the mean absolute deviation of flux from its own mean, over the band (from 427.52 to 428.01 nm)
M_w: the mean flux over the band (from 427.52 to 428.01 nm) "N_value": -7.7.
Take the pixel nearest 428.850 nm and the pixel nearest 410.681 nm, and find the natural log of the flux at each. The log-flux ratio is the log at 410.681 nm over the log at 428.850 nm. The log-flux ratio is 1.160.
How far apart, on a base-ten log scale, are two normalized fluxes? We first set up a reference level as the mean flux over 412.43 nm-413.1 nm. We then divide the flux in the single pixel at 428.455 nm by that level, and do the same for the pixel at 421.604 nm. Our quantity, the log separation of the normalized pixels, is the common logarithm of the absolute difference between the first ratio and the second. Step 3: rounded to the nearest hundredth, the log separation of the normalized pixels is -0.86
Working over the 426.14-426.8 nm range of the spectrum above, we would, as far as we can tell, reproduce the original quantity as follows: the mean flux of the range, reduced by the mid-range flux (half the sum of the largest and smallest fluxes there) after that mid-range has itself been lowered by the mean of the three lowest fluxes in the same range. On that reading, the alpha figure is 10.7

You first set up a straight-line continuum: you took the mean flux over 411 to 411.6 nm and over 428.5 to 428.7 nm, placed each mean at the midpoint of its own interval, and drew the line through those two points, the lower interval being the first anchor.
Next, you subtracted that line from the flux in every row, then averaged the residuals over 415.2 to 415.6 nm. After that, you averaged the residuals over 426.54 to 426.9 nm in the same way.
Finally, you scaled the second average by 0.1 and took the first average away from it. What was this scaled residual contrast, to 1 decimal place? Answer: 3.0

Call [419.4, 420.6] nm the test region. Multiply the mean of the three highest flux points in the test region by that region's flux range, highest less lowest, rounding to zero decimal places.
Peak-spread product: 15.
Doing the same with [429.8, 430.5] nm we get 33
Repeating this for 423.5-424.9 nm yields 28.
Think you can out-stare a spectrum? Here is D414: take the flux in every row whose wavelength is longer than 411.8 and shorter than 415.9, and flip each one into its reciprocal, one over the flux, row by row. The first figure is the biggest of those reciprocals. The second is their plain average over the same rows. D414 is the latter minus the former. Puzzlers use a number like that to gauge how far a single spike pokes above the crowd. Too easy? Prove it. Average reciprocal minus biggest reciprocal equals -0.016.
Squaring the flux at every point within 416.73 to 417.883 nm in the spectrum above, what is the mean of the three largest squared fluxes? 166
